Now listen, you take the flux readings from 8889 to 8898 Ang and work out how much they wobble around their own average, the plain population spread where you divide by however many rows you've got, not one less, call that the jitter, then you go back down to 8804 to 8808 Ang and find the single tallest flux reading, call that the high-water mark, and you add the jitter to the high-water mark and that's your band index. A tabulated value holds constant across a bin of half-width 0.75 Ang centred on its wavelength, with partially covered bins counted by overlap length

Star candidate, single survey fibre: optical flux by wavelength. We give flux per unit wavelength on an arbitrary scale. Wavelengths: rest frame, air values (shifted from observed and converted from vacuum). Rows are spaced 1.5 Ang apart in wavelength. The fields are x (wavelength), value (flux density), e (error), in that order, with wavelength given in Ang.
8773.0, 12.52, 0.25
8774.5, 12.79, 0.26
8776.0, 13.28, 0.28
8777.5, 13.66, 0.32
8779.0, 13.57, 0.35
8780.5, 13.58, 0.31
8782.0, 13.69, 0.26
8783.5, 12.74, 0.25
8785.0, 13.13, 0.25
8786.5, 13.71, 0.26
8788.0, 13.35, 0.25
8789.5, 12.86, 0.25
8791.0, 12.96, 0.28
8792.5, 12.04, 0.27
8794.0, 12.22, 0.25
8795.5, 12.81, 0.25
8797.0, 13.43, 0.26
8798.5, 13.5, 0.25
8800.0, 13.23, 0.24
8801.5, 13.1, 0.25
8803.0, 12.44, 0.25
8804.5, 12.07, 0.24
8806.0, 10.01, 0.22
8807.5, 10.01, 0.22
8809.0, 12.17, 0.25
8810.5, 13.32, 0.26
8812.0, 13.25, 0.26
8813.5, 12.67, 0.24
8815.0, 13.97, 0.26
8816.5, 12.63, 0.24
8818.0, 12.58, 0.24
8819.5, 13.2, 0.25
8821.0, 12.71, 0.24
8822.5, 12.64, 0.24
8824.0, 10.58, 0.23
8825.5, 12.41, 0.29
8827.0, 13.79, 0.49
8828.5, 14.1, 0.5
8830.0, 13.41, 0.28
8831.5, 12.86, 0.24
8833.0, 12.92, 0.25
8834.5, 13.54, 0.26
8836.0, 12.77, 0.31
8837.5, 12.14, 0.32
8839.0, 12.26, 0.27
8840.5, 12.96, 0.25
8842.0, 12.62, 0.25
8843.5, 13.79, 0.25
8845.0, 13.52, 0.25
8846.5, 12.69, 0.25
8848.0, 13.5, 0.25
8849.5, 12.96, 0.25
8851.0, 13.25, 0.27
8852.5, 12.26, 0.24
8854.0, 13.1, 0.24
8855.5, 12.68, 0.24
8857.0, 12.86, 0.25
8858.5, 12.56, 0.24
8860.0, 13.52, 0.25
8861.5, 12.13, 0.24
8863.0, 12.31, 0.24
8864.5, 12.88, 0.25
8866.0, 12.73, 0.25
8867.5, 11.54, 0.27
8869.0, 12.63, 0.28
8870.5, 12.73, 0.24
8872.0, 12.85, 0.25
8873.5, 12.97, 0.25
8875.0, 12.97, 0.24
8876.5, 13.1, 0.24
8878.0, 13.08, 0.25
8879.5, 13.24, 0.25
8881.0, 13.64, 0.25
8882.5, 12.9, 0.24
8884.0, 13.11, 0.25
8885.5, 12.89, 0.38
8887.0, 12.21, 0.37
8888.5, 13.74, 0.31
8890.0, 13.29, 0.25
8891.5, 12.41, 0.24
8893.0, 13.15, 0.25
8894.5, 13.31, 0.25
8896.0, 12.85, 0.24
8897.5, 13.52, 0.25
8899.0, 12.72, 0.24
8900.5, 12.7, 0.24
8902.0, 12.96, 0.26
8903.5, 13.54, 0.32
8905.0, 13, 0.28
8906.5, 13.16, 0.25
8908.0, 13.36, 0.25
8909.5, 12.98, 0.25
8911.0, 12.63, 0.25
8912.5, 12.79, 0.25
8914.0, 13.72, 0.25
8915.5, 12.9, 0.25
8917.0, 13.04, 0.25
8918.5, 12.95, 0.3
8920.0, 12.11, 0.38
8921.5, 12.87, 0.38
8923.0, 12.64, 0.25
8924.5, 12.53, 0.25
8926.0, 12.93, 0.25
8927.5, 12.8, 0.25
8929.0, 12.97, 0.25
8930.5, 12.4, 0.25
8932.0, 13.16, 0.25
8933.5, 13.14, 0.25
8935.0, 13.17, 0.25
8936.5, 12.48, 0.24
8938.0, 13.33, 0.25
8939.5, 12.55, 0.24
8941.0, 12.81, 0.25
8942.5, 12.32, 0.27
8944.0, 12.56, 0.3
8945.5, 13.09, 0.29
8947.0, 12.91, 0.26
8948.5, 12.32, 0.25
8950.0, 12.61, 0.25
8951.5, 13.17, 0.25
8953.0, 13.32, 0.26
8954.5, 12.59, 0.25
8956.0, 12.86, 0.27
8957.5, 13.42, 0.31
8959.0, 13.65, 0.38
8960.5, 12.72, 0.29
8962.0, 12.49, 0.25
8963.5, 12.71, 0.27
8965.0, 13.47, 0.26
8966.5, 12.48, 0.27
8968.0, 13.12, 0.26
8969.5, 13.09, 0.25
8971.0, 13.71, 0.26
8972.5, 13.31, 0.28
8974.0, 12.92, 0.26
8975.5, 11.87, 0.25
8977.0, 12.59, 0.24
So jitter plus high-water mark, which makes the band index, 12.4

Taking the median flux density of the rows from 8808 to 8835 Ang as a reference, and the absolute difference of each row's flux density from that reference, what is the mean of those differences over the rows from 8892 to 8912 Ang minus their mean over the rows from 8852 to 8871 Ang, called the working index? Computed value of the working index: -0.1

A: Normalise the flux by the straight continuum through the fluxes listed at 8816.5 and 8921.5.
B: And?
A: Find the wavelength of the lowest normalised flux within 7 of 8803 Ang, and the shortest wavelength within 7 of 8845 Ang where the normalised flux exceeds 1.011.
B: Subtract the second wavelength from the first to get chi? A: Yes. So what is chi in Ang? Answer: -33.0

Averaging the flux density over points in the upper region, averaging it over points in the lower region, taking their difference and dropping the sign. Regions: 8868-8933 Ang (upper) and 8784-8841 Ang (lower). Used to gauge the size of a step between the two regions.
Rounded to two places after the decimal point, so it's 0.23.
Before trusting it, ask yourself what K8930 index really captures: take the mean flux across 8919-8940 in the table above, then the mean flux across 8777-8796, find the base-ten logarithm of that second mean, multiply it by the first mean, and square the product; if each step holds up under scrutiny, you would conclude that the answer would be 204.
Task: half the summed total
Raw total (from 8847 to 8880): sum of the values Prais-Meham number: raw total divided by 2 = 140.9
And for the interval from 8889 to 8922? 143.0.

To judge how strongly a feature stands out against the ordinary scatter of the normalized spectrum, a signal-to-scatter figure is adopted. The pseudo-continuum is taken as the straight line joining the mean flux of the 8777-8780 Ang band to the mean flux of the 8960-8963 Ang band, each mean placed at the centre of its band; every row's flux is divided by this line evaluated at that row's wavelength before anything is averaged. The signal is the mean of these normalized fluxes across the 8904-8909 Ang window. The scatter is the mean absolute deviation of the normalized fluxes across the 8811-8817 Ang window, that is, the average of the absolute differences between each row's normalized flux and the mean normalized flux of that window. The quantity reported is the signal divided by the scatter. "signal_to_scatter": 29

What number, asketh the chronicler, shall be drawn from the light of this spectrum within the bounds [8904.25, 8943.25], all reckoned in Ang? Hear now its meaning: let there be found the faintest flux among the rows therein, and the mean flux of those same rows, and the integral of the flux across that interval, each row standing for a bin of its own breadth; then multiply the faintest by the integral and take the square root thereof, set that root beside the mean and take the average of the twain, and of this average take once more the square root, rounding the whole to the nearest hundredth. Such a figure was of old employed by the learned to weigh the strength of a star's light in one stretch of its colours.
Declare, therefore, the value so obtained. 6.74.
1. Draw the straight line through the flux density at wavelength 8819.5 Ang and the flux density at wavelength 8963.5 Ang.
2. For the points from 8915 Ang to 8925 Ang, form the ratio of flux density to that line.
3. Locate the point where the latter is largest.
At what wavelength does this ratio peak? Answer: 8917.0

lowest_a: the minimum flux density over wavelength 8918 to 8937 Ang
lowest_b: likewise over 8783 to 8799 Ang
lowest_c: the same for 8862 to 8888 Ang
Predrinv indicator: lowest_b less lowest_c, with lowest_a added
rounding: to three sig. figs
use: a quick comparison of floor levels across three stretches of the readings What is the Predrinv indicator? 12.6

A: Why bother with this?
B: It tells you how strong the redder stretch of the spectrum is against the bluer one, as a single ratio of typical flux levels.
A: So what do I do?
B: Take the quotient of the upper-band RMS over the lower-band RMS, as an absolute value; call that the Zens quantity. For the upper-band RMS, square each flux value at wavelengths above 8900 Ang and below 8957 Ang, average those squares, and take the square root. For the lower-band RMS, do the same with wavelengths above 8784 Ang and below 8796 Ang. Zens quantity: 1.00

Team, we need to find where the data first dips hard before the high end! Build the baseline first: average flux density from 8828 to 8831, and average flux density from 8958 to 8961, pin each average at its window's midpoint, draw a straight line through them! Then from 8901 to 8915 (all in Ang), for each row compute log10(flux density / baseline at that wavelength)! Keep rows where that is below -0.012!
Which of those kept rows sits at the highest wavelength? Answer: 8912.5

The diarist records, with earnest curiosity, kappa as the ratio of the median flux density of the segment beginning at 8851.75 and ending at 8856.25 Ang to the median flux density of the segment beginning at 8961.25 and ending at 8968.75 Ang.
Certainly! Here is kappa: 1.00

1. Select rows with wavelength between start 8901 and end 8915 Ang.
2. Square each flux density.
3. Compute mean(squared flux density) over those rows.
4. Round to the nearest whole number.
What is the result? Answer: 172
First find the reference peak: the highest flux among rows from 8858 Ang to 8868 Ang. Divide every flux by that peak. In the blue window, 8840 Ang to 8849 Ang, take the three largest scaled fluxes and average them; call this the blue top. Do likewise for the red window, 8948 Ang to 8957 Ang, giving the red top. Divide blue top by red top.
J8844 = 1.04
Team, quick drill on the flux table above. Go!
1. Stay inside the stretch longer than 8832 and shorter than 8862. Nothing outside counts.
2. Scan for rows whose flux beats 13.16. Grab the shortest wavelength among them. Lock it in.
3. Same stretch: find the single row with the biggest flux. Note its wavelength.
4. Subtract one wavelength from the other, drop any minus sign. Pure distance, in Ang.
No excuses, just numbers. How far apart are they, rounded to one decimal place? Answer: 9.0 Ang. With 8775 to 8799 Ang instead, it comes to 10.5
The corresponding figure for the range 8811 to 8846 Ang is 16.5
